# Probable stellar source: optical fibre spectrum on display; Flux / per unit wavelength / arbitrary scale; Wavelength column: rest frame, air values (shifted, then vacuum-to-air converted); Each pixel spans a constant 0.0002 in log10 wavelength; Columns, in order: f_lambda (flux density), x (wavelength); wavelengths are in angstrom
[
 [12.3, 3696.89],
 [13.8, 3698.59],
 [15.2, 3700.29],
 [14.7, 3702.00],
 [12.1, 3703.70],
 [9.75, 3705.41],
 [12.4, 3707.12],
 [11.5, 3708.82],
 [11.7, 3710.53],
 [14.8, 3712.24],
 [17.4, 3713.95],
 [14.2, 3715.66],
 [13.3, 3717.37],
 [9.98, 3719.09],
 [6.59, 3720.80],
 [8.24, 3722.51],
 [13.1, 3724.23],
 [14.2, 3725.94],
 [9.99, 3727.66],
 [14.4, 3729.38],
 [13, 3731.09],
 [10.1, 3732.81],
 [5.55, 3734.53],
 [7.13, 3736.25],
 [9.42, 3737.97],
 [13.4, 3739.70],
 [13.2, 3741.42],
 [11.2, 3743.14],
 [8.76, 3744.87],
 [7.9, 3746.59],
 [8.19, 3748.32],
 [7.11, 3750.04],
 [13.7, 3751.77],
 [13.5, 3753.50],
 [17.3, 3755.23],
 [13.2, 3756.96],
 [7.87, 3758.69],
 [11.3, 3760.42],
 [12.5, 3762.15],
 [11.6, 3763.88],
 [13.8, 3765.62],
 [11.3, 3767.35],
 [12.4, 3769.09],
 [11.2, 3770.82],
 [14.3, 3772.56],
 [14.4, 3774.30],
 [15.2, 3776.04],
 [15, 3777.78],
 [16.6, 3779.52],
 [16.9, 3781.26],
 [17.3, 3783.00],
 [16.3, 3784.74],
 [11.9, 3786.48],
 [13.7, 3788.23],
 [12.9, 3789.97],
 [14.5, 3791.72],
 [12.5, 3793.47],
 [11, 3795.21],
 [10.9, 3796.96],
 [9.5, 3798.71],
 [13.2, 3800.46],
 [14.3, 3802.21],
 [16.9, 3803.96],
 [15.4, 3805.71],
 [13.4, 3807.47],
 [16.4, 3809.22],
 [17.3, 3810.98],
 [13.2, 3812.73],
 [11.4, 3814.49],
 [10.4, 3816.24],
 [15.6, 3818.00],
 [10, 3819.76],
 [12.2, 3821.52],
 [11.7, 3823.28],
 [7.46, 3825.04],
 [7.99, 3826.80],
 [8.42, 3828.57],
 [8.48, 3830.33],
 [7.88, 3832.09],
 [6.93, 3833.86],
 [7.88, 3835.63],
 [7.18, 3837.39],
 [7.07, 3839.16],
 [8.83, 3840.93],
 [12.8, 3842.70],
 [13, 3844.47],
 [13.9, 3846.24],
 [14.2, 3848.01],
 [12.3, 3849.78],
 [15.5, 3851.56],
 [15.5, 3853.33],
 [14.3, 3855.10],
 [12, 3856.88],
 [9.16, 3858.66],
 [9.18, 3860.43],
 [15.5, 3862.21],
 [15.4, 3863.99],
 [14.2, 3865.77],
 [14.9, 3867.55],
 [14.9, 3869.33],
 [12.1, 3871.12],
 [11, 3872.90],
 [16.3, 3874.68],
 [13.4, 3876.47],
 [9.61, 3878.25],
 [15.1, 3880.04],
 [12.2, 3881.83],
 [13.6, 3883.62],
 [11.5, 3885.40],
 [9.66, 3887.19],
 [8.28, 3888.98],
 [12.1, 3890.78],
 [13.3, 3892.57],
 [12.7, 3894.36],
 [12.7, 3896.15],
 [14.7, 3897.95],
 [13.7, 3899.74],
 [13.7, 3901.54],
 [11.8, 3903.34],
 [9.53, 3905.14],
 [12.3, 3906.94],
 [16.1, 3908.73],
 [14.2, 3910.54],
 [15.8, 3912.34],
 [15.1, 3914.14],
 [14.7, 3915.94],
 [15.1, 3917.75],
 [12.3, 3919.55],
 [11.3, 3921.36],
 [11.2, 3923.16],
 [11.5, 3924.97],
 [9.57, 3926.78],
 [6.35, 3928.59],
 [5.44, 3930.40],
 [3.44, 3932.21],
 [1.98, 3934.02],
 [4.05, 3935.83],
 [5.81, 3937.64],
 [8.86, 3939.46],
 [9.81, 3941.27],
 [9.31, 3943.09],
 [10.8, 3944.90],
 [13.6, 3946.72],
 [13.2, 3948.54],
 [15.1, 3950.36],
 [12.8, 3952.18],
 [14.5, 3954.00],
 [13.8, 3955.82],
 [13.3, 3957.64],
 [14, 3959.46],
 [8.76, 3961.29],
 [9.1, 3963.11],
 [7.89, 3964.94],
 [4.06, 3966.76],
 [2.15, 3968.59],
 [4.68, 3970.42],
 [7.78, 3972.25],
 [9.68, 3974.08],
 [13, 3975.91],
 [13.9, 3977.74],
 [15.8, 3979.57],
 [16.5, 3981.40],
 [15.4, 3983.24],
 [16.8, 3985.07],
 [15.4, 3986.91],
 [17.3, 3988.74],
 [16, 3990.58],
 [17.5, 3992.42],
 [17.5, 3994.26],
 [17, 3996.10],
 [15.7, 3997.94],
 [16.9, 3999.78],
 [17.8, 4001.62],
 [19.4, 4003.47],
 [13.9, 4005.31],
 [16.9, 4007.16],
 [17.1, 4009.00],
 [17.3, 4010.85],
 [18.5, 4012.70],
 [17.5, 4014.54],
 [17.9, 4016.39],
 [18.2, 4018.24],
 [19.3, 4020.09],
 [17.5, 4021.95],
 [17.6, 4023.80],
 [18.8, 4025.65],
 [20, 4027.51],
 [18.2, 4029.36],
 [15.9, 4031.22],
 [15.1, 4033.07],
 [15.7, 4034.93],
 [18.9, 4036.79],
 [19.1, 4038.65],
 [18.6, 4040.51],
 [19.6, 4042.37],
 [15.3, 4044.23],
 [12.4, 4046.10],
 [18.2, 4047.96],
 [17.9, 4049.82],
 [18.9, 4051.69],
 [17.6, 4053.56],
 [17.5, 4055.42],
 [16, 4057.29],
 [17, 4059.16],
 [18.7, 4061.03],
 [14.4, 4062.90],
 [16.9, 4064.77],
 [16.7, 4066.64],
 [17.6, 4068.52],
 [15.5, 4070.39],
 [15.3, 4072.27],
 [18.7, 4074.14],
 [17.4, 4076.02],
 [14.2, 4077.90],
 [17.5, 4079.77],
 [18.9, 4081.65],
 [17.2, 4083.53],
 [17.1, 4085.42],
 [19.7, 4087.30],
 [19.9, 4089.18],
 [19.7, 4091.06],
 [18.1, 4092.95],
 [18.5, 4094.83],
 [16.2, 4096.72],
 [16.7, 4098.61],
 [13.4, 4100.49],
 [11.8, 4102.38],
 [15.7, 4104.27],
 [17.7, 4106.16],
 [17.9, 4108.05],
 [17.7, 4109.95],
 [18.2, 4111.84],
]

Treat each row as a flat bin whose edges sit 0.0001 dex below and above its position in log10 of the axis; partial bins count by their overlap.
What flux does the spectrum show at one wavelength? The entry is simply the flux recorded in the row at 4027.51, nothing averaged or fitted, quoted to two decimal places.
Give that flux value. 20.00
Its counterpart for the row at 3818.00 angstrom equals 15.60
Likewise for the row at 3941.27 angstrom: 9.81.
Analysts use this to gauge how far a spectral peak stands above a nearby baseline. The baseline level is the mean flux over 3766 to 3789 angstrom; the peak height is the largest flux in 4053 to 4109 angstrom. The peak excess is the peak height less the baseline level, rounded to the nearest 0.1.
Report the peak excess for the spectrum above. 5.6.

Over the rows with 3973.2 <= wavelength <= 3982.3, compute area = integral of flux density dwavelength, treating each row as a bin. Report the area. 126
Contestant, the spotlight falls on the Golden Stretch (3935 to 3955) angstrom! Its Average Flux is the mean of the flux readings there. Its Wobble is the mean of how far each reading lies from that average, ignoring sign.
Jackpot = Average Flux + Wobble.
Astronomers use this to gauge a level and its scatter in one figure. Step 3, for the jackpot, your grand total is 13.6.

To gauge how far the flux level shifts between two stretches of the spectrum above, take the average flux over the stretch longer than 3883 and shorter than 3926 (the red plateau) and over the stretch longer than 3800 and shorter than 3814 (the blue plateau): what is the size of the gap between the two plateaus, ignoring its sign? 2.2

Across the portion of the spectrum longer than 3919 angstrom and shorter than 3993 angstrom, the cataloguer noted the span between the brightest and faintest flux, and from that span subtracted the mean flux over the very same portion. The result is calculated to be 4.7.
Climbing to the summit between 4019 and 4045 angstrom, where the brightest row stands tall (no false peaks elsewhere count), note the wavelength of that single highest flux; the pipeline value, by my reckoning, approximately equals 4027.51 angstrom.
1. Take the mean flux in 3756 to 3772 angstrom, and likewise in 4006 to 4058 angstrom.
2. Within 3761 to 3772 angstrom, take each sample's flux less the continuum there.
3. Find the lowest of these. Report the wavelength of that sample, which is 3770.82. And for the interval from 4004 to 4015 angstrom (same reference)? 4005.31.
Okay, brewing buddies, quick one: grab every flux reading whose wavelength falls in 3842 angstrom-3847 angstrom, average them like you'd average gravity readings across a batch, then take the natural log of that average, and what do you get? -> 2.6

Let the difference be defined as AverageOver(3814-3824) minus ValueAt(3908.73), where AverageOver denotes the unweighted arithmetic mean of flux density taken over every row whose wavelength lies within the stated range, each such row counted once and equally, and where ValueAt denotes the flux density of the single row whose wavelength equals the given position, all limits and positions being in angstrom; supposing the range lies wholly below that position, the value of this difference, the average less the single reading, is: -4.2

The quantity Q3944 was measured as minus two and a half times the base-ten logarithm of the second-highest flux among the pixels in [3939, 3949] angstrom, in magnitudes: -2.80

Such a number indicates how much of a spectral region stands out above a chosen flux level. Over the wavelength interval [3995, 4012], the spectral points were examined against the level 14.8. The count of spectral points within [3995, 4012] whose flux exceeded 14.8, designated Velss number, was 8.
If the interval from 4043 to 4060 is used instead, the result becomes 8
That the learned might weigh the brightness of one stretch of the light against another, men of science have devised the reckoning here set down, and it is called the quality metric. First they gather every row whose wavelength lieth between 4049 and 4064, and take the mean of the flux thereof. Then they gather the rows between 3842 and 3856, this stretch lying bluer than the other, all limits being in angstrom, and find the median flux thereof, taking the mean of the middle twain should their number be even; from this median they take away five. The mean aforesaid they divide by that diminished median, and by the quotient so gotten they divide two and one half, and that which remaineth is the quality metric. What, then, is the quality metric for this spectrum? 1.31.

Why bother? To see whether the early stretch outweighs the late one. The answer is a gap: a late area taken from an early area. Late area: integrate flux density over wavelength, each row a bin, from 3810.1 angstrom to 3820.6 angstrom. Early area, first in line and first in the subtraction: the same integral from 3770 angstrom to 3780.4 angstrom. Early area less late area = 14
